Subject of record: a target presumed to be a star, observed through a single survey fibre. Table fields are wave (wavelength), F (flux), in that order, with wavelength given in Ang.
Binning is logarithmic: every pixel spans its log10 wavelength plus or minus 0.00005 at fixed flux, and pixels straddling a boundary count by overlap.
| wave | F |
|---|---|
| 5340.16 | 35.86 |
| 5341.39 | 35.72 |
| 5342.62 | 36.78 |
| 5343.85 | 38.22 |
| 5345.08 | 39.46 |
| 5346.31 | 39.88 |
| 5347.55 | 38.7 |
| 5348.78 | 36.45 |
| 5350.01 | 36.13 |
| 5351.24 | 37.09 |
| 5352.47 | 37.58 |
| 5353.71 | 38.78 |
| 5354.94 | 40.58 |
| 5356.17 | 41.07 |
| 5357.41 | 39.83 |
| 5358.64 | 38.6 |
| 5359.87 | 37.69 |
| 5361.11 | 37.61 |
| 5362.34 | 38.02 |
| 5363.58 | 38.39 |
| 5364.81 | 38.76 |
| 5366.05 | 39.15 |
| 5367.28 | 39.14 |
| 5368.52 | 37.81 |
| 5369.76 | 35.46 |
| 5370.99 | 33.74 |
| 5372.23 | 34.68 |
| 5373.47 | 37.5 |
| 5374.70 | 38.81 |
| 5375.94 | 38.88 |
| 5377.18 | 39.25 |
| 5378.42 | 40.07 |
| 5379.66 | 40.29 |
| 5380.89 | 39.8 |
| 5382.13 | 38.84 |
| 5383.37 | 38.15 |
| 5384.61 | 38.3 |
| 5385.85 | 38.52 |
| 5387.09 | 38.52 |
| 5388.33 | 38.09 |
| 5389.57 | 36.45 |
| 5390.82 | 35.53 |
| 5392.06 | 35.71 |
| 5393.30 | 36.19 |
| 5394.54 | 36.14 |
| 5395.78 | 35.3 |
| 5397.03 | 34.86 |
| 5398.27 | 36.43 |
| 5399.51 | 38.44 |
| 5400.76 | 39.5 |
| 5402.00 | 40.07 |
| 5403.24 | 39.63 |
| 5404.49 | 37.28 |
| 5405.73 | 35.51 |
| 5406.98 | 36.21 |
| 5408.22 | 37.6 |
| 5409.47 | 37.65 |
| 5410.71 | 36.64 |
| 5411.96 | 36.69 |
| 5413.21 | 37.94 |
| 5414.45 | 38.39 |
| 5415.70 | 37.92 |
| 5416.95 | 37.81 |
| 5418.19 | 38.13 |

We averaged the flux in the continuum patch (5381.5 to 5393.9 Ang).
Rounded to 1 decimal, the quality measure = 37.4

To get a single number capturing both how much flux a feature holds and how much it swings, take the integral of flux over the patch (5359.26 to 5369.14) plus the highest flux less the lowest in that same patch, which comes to 380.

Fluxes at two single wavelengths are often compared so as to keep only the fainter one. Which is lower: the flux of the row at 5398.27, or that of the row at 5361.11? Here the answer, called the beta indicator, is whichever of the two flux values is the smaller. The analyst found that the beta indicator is 36.4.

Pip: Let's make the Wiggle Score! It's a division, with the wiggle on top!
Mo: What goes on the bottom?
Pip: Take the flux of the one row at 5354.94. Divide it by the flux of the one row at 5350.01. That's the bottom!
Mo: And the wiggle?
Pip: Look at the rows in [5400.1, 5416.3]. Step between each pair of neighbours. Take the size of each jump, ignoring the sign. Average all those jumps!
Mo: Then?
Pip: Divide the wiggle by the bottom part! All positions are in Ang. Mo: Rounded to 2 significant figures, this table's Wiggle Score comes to 0.78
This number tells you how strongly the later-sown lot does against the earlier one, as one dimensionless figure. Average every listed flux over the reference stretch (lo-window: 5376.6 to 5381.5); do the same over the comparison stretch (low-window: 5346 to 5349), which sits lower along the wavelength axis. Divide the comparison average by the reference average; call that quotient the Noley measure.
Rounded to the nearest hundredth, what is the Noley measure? 0.96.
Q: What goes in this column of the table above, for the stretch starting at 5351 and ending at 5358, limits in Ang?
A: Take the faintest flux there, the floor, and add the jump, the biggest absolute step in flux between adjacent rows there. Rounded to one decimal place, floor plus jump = 38.9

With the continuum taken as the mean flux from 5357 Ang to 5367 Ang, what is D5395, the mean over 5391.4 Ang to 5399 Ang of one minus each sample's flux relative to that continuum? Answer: 0.07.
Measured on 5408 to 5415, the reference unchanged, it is 0.03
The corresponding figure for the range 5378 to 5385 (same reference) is -0.02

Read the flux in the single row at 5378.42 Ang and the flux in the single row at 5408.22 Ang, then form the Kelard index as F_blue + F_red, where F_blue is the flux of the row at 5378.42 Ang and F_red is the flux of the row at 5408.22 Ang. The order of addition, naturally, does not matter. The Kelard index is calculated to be 77.7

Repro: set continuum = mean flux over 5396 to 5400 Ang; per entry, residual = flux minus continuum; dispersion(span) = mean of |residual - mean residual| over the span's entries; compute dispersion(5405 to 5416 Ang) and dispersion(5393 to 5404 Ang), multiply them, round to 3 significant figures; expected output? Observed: 1.45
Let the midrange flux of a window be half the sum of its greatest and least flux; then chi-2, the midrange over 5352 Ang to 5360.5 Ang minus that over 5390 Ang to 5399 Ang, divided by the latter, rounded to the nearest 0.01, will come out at 0.10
